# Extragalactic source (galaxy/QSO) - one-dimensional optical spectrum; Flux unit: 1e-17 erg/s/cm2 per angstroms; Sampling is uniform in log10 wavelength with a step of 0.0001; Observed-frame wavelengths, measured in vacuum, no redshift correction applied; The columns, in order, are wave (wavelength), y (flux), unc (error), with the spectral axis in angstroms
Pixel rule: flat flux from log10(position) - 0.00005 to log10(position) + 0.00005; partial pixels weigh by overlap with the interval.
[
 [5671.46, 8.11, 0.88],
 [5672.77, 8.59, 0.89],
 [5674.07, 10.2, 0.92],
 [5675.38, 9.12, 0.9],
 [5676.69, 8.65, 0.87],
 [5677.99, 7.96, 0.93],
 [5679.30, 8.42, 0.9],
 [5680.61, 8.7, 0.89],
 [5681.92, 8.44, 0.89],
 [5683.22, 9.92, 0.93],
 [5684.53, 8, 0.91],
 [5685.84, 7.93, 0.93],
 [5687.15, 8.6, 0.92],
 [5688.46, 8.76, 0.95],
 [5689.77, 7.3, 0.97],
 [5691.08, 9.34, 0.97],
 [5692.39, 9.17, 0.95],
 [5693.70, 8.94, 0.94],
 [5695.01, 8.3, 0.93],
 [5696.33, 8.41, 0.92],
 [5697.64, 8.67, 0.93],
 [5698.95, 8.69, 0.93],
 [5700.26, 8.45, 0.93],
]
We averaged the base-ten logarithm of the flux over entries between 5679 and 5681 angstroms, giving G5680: 0.932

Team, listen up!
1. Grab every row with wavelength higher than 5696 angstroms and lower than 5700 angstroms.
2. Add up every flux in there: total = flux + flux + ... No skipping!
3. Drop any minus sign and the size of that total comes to 26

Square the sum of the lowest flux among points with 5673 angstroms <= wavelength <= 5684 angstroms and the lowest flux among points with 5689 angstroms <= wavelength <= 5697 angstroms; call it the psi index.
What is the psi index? 232.9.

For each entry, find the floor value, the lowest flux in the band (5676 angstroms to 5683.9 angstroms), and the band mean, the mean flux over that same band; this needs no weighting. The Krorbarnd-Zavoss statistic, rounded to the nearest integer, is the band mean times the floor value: 69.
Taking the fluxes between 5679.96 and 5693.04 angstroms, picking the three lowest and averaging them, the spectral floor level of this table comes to 7.74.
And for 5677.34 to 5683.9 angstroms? 8.27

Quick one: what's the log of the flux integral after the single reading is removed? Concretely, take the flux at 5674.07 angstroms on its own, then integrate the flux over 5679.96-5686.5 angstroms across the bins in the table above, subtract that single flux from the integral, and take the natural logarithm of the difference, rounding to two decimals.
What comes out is 3.83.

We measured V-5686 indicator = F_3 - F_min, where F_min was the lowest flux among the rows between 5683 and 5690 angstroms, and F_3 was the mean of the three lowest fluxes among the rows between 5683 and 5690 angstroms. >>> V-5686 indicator 0.44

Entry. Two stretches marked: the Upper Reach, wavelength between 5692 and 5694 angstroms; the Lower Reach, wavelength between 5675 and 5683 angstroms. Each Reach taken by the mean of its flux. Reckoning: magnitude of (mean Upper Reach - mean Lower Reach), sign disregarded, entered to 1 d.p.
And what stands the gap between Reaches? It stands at 0.5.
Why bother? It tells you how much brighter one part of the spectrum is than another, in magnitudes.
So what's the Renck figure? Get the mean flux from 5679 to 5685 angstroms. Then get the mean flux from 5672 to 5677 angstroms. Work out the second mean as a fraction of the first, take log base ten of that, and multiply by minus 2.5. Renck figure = -0.05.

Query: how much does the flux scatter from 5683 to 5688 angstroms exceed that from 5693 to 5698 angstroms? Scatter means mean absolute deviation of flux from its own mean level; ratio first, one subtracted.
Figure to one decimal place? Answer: 1.9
